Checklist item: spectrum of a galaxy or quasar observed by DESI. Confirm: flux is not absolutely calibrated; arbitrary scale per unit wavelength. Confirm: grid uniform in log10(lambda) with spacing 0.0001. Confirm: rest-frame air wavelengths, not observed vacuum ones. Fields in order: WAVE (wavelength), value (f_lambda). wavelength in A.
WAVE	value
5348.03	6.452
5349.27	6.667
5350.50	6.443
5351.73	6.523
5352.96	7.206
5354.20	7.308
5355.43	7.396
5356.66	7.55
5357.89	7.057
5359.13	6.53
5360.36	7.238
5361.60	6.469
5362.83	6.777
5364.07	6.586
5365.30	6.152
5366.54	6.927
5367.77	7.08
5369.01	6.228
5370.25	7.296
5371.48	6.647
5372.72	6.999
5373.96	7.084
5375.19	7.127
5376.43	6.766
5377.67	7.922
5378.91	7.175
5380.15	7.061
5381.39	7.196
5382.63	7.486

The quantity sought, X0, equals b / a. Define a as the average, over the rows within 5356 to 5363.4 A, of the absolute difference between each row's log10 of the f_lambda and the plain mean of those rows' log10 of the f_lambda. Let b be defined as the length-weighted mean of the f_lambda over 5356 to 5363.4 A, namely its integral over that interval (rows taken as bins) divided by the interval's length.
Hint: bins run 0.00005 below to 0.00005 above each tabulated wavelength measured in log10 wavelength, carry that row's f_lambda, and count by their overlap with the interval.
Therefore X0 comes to 322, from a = 0.022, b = 6.94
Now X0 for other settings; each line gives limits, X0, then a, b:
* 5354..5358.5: 851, 0.009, 7.35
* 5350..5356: 281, 0.025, 6.98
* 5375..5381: 434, 0.017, 7.21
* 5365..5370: 249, 0.027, 6.67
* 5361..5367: 454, 0.014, 6.57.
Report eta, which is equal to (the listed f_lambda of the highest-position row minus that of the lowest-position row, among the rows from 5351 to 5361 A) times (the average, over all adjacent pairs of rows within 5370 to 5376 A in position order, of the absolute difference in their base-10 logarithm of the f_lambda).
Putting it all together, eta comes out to 0.013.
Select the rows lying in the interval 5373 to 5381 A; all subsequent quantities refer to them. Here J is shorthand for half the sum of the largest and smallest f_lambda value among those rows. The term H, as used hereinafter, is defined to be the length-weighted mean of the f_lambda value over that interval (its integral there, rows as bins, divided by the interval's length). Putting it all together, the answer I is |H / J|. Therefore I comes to 0.98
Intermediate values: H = 7.2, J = 7.3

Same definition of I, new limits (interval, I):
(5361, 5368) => 1.00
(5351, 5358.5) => 1.02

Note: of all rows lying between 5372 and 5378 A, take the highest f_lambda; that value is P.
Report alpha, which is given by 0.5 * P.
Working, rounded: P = 7.922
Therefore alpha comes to 3.96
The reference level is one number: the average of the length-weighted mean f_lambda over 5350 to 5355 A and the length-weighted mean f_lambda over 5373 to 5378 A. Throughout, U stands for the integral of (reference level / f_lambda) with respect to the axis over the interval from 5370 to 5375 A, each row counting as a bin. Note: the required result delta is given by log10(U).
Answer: 0.70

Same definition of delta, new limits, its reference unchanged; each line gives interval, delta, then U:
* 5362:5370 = 0.93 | 8.5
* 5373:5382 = 0.95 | 8.8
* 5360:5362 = 0.31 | 2.1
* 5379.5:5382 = 0.39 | 2.5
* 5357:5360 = 0.49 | 3.1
